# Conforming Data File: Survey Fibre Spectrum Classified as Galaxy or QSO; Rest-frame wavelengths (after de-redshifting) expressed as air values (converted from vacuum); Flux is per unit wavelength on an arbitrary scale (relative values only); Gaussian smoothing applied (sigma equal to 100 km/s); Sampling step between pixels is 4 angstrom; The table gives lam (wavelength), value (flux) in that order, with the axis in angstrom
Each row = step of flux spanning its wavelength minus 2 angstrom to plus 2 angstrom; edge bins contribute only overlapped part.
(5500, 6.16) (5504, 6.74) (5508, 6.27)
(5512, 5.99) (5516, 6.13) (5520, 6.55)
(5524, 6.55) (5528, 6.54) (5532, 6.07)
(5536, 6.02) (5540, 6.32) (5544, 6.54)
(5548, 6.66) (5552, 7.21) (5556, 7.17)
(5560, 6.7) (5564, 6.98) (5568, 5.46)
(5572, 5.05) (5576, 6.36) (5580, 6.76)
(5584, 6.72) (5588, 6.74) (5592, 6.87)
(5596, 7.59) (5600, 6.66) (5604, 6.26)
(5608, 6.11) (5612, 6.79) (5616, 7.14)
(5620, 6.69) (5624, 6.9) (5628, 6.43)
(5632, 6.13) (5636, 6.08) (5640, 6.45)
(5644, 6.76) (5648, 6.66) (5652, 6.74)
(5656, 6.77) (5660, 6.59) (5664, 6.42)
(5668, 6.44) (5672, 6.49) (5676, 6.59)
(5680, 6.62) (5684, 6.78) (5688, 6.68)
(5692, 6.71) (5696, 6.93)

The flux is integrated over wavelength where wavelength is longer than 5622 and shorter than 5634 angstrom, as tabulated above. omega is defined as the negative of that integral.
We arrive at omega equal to -78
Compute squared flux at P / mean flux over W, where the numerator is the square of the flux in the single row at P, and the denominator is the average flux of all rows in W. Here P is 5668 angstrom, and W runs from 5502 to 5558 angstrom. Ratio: 6.40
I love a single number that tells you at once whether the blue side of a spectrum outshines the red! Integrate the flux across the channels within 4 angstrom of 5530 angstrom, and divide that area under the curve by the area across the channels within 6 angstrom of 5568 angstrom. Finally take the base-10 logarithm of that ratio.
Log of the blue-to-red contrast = -0.1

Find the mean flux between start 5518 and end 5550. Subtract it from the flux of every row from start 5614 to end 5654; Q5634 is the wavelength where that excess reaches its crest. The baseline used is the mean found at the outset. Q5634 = 5616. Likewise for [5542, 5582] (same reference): 5552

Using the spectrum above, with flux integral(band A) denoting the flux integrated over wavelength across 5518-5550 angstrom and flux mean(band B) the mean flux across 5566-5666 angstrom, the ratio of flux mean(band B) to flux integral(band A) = 0.032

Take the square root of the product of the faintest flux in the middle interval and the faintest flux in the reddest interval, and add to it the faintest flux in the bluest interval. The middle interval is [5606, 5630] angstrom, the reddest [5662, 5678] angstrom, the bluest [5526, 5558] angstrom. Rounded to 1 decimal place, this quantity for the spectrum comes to 12.3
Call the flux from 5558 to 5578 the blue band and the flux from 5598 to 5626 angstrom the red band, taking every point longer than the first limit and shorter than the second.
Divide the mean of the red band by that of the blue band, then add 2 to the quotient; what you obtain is 3.09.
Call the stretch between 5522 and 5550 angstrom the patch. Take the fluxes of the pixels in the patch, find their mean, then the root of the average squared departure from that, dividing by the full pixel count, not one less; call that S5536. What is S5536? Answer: 0.2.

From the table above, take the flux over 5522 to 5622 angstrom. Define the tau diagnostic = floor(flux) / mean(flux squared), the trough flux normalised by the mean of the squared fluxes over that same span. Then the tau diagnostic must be 0.117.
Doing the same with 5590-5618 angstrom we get 0.133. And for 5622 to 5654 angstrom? 0.143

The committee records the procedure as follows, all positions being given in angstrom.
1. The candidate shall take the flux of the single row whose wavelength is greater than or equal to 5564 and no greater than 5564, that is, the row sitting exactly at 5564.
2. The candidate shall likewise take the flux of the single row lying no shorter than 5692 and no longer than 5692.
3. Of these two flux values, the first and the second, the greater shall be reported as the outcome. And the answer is 6.98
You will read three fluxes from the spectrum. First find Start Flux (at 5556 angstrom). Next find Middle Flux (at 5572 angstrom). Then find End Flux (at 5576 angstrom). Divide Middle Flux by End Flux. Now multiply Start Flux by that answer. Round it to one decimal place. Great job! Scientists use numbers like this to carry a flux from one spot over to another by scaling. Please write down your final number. 5.7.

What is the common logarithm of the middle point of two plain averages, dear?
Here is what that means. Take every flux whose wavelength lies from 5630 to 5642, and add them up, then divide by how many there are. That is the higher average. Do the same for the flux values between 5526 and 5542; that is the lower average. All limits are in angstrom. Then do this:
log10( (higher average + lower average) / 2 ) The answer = 0.794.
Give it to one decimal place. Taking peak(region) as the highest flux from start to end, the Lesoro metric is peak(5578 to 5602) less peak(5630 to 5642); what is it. 1.1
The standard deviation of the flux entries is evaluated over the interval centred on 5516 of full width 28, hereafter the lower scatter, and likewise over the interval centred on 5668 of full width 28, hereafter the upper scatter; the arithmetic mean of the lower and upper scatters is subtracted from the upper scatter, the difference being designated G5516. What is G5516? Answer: -0.07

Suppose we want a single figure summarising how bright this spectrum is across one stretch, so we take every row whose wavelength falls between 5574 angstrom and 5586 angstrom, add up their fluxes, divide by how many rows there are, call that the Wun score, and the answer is 6.61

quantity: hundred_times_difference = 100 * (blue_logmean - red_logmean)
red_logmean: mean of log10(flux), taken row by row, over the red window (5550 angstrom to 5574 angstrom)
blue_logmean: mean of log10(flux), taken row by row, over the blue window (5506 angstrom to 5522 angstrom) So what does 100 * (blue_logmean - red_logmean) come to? -0.9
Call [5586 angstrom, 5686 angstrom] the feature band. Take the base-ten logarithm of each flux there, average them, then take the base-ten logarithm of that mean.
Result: -0.0857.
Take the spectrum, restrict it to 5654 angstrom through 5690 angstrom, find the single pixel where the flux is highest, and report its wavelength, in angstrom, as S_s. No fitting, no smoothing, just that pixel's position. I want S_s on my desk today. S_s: 5684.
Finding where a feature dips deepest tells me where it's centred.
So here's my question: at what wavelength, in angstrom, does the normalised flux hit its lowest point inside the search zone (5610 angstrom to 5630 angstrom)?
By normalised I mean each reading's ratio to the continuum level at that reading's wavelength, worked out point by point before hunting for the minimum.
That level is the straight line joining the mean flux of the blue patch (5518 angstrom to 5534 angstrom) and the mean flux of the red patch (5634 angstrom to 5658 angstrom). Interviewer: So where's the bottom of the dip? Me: 5628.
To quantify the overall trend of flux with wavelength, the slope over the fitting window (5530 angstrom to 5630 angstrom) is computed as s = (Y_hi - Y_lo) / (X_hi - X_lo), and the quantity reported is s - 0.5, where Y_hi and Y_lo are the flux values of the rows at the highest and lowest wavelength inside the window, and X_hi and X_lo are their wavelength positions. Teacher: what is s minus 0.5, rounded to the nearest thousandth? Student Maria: -0.496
